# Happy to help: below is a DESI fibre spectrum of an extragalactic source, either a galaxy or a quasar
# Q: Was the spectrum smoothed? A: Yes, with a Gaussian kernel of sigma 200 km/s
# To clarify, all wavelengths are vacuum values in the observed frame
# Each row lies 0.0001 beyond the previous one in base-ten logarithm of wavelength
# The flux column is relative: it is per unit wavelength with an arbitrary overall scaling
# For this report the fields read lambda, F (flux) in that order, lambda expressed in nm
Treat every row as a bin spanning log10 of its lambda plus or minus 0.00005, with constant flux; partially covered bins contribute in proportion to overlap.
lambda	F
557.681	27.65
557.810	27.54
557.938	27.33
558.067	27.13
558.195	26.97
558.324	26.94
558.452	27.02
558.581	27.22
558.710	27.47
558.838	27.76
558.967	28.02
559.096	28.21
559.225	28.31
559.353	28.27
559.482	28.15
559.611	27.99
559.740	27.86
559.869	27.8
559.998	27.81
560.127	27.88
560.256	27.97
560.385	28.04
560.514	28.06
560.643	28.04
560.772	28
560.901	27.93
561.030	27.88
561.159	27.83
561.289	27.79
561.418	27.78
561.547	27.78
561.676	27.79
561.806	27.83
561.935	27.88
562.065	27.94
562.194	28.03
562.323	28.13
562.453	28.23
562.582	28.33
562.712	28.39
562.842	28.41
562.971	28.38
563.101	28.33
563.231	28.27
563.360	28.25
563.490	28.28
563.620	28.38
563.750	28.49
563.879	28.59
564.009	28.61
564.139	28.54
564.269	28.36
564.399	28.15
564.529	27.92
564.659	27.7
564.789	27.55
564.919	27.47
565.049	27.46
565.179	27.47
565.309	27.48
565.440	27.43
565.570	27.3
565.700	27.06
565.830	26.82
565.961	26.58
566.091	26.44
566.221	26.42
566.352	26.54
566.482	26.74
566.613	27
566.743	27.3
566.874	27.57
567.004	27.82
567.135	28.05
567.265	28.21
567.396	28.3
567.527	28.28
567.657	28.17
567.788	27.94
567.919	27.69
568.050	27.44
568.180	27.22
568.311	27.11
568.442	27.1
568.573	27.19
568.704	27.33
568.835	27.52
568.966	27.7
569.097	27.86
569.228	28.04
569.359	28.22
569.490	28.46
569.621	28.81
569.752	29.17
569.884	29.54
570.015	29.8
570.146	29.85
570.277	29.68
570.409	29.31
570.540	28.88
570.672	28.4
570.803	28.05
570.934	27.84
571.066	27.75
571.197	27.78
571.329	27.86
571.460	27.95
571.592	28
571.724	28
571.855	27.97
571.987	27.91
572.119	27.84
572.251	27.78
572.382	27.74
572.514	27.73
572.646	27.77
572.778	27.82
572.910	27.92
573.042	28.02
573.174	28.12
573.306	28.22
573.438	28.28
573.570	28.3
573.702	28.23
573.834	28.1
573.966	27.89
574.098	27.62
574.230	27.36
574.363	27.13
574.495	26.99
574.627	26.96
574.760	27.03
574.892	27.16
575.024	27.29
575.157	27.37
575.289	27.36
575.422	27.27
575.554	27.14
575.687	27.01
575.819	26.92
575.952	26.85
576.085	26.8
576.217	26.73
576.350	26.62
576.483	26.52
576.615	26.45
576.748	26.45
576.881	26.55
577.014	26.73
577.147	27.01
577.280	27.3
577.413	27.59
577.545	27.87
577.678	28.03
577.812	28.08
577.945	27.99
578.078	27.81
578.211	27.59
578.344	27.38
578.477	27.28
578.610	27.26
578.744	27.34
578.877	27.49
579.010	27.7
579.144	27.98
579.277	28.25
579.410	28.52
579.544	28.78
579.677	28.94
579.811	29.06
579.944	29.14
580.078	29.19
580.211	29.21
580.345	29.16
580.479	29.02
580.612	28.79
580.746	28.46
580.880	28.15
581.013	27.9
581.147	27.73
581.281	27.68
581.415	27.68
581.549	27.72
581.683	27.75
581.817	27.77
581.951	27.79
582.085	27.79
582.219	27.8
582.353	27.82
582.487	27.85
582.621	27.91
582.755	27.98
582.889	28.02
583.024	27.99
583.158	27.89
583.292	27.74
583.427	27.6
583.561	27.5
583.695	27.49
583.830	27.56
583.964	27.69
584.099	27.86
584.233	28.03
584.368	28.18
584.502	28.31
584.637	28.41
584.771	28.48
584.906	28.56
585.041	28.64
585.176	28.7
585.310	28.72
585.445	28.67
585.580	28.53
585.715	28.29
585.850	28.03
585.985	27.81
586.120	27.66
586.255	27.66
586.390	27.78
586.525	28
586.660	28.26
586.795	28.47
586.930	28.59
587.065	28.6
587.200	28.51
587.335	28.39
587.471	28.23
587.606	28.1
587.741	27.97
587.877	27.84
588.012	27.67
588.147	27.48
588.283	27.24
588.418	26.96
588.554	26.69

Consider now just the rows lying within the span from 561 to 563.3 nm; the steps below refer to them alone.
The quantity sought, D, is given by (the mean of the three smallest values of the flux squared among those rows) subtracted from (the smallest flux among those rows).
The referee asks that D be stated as -744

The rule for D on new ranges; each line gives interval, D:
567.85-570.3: -709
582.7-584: -730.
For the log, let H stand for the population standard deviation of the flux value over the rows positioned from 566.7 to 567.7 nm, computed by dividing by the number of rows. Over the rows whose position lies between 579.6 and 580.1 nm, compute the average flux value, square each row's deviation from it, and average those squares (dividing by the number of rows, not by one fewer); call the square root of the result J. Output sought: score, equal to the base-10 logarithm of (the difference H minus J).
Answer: -0.60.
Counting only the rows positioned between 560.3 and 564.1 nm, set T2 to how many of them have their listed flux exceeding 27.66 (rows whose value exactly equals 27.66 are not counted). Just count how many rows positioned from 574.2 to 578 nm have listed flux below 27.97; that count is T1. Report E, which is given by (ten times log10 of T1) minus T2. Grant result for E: -15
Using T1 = 26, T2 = 29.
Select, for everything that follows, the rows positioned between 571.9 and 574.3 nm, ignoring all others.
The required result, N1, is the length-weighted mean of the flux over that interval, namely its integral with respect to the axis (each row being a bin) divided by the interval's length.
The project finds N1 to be 27.9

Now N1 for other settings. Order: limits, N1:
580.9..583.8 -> 27.8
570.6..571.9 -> 28.0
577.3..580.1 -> 28.0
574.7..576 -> 27.2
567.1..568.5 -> 27.8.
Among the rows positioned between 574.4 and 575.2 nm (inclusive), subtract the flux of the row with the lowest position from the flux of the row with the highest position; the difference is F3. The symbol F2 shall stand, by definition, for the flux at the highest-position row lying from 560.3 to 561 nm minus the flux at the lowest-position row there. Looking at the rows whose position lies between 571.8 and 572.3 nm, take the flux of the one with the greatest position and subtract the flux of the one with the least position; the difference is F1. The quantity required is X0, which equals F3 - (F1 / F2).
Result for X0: -1.3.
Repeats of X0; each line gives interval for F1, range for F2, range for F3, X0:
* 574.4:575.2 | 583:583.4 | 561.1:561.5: 1.5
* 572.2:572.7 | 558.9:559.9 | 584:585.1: 0.7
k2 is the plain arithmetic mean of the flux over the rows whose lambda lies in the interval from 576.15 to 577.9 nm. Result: 27.1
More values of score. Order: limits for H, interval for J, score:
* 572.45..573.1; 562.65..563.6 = -1.34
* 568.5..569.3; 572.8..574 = -0.82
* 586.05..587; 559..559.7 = -0.61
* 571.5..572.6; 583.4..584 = -1.47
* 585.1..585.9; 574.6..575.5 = -0.98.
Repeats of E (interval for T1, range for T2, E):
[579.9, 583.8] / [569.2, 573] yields -16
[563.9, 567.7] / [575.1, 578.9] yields 8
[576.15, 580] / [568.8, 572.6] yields -15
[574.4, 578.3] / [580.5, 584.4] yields -11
